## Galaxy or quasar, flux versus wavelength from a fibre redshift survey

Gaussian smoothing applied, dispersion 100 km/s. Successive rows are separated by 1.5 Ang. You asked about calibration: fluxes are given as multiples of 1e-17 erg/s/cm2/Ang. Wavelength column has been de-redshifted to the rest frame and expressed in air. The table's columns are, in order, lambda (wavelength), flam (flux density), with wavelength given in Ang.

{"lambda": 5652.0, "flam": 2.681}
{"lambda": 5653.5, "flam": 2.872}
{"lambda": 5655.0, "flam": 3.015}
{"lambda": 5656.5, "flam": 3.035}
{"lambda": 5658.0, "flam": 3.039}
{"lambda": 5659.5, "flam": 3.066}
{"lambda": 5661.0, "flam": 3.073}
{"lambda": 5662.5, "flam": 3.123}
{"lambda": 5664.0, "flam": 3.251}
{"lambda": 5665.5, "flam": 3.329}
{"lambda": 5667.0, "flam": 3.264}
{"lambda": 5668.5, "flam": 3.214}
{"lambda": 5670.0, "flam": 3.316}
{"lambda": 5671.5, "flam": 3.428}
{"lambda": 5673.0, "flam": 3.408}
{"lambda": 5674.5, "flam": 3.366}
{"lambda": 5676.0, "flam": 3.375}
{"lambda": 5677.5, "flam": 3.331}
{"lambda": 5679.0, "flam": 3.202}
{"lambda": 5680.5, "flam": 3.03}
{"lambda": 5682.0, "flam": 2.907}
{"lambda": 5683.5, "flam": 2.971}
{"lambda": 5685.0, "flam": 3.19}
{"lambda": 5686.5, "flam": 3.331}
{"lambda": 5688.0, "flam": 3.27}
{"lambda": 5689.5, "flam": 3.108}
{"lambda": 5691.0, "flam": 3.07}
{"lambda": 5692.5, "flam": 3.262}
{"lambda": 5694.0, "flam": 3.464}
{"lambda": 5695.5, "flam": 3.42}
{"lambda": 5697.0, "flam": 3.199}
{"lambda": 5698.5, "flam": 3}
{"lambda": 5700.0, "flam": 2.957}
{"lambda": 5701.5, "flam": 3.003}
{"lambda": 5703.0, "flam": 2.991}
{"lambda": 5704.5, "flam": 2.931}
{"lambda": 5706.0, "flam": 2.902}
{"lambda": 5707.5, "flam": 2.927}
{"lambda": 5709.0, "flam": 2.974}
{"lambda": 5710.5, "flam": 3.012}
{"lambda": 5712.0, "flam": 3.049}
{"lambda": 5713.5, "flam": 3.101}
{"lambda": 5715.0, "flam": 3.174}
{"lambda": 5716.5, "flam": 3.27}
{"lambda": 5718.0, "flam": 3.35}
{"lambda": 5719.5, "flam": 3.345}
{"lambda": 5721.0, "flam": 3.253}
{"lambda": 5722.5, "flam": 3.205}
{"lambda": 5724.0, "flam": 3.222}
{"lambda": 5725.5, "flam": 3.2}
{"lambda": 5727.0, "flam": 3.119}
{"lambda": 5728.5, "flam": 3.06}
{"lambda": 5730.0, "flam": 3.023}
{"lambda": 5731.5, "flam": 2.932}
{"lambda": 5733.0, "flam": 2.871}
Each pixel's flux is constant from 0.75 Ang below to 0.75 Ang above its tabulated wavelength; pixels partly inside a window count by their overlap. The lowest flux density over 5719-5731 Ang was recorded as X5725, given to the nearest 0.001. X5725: 3.023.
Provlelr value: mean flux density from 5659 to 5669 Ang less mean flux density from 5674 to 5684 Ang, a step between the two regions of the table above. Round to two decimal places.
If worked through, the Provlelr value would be 0.02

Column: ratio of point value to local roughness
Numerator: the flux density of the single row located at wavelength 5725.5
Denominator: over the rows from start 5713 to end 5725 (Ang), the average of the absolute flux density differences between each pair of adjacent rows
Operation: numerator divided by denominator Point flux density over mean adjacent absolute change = 55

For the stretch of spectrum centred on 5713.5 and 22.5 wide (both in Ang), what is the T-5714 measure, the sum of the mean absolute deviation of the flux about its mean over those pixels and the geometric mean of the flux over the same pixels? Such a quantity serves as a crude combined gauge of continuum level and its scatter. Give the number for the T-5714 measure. 3.25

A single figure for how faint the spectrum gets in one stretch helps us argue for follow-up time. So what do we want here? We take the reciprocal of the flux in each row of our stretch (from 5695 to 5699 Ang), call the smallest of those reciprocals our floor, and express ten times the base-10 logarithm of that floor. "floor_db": -5.34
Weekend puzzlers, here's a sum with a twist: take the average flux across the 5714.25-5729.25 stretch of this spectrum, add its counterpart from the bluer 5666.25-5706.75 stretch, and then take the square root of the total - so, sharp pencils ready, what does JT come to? 2.53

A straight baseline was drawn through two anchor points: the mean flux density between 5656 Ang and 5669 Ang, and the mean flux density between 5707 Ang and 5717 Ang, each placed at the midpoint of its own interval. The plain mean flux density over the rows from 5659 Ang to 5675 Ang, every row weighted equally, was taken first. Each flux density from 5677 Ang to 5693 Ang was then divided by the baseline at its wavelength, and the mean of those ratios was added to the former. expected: 4.27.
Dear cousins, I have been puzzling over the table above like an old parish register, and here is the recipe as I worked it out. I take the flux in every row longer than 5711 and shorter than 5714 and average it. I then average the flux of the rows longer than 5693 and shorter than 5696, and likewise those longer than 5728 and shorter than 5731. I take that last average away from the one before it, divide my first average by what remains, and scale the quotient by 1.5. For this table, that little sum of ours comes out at 12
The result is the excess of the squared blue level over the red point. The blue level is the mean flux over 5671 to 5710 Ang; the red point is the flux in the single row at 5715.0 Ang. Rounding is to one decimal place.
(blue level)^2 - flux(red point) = 6.8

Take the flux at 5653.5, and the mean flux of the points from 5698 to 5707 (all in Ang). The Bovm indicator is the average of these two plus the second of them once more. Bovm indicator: 5.88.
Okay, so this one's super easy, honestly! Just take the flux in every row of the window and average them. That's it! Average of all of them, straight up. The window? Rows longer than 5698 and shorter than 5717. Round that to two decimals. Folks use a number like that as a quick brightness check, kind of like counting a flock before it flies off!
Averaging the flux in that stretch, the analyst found 3.02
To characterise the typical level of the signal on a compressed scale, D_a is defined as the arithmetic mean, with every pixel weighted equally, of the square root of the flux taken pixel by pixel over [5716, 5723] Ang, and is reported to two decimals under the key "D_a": 1.81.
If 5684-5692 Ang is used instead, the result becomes 1.79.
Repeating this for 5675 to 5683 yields 1.78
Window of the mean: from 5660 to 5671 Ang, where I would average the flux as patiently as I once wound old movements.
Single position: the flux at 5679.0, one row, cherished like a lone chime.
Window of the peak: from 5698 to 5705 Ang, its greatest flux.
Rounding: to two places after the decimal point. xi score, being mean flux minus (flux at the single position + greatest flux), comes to -2.98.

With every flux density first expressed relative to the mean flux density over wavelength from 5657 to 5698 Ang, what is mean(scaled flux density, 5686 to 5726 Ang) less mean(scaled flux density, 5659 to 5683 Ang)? -0.026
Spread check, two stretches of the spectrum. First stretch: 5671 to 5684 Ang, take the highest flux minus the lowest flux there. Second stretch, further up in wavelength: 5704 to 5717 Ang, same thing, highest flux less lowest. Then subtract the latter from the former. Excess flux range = 0.15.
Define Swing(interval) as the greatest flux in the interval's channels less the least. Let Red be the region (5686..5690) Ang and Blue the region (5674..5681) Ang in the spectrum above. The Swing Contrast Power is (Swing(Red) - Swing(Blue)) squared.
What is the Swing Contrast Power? 0.015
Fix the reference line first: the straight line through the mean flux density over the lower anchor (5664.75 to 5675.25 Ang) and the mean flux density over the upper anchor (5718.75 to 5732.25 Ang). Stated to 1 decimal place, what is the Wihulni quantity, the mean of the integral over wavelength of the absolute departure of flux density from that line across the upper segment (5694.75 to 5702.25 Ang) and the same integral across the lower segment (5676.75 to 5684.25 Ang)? 1.5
